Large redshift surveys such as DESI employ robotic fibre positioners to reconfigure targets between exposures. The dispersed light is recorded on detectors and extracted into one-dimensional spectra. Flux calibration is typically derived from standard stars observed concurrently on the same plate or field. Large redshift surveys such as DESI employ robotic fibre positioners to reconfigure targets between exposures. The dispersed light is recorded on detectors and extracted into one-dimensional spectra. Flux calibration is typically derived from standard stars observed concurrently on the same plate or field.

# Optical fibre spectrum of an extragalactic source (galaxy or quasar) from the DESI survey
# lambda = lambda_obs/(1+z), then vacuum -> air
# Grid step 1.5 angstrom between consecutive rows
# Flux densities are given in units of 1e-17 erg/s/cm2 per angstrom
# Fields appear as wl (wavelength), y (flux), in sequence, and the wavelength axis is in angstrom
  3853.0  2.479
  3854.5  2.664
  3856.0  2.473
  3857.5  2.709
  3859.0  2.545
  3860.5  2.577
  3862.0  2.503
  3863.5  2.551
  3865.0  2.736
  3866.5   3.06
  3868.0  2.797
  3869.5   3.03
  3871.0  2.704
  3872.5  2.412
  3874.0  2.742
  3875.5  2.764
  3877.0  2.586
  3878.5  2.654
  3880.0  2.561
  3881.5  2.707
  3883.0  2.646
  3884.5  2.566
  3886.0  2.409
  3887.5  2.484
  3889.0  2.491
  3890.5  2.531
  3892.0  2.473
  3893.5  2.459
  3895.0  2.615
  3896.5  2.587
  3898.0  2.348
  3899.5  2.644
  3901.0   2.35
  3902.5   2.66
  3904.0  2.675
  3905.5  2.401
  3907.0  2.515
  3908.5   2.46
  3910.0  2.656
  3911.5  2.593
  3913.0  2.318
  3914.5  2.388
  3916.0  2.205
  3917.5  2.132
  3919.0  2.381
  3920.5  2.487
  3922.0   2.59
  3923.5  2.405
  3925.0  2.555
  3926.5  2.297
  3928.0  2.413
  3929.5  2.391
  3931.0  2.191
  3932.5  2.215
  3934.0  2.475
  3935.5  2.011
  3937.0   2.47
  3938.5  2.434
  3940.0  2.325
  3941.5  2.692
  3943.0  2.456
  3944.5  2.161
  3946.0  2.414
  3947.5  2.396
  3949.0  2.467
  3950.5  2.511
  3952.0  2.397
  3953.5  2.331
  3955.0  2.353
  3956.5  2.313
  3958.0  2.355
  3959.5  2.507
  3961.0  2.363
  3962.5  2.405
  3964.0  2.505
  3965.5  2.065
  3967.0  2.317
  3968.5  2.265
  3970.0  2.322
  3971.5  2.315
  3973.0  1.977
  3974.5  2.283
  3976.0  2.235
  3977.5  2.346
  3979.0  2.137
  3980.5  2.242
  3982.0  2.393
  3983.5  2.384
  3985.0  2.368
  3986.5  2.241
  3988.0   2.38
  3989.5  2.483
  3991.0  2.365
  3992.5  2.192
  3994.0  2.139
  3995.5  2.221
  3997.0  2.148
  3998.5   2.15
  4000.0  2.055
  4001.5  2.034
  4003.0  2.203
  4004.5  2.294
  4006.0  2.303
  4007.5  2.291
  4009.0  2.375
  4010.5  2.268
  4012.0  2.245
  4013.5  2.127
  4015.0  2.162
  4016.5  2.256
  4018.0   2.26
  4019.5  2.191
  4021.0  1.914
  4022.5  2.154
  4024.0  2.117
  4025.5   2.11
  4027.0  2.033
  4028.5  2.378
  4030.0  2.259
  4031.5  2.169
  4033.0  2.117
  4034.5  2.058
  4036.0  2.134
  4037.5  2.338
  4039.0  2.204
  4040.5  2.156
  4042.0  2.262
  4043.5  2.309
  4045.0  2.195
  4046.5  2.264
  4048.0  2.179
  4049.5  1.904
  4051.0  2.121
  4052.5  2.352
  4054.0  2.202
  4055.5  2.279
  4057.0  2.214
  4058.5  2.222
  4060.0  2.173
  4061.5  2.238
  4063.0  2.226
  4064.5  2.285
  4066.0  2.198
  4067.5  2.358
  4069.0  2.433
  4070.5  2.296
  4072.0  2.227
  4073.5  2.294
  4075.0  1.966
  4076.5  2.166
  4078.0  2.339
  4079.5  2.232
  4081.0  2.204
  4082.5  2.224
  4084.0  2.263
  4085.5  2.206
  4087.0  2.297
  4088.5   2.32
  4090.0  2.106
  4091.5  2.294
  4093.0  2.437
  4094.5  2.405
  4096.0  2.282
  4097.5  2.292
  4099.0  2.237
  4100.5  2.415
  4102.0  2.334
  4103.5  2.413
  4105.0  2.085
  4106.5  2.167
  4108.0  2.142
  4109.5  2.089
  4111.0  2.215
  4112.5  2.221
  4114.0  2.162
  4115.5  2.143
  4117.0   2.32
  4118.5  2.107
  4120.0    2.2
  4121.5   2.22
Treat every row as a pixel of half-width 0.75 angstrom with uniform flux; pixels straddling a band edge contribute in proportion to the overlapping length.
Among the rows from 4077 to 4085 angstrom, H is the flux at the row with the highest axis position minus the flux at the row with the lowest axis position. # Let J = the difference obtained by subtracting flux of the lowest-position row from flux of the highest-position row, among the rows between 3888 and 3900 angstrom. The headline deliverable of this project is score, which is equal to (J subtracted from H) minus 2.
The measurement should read -2.23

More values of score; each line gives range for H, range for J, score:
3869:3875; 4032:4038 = -2.51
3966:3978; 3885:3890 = -2.05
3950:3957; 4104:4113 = -2.33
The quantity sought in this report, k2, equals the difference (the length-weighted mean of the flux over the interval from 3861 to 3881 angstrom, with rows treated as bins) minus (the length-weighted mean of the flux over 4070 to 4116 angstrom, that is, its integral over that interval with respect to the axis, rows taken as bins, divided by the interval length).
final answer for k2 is 0.46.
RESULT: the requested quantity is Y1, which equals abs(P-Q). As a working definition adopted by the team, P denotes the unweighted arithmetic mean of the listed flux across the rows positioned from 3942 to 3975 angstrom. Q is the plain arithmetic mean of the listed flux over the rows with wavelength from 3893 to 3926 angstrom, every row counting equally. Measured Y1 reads 0.13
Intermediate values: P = 2.34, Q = 2.47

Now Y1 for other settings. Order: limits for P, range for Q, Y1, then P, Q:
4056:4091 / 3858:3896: 0.39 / 2.24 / 2.62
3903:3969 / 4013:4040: 0.23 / 2.39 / 2.17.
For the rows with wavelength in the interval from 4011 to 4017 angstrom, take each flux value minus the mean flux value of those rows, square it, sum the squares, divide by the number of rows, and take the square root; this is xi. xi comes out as 0.055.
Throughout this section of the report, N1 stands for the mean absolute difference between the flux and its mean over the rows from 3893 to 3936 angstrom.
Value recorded 0.136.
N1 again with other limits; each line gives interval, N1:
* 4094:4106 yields 0.084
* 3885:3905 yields 0.093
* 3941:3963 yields 0.080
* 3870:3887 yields 0.097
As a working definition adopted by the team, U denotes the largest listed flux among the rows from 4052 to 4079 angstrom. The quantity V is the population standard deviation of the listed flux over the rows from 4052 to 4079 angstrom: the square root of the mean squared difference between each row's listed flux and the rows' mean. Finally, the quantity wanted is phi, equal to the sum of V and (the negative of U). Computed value -2.34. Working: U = 2.433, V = 0.098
